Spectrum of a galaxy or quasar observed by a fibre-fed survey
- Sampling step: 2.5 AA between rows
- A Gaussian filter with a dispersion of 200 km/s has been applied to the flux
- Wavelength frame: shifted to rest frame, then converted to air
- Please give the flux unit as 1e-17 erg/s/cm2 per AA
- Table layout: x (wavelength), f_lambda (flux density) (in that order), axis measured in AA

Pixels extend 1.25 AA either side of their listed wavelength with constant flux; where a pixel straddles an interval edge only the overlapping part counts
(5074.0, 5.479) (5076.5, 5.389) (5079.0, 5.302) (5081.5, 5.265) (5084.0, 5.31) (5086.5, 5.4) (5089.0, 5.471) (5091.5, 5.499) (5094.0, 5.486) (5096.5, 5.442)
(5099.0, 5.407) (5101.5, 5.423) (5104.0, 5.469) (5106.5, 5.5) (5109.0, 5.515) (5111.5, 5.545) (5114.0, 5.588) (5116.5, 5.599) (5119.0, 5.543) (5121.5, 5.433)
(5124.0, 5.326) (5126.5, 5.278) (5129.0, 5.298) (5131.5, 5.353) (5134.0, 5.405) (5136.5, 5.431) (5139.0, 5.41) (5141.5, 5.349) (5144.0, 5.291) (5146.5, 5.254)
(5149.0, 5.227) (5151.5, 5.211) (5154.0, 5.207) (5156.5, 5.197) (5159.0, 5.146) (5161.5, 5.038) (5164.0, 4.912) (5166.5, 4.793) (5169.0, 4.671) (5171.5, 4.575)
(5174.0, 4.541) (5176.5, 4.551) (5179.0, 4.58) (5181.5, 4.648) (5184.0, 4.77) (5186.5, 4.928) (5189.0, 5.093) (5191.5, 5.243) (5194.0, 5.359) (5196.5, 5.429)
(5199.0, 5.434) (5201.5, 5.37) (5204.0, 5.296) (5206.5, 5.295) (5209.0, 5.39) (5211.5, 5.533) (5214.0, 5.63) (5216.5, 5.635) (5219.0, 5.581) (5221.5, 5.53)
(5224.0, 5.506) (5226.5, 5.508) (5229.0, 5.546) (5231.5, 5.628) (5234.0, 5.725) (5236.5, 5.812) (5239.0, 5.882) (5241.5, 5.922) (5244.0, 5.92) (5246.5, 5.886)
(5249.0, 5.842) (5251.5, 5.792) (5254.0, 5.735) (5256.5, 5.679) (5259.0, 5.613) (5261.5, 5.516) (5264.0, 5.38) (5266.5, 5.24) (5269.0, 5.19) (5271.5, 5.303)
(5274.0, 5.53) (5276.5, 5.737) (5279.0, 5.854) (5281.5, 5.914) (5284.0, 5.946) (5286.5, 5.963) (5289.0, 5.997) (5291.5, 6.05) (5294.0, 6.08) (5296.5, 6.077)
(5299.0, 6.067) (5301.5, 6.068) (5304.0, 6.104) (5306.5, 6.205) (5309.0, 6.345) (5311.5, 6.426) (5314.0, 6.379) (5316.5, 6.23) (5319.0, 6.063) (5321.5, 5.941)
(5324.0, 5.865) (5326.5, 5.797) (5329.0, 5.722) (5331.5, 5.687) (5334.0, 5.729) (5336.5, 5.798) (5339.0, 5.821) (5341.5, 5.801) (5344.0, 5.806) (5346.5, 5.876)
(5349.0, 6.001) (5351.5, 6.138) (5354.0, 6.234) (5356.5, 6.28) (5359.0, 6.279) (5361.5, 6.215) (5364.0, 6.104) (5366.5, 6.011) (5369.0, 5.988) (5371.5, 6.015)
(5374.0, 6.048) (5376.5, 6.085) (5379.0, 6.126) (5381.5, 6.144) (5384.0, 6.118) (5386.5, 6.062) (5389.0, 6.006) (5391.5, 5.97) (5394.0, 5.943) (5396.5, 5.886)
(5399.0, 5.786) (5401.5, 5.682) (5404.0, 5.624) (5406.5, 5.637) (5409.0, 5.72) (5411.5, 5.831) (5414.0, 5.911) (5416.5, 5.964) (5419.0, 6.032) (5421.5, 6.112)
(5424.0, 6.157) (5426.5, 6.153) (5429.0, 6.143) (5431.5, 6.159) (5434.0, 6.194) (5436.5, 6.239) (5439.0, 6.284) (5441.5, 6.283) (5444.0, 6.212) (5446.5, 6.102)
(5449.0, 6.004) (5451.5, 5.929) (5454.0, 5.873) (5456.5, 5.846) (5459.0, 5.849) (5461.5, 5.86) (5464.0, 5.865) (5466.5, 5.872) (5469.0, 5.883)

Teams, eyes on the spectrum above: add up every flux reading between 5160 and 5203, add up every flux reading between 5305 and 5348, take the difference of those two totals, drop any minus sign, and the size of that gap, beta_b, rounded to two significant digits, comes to 18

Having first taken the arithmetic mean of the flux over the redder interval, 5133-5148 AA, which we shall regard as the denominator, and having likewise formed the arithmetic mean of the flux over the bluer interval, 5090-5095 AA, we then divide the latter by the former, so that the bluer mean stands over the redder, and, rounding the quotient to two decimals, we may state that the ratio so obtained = 1.03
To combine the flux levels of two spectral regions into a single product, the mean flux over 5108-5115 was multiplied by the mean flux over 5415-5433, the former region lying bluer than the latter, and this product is 33.9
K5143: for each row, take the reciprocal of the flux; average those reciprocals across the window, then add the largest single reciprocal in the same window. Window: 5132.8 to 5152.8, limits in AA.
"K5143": 0.380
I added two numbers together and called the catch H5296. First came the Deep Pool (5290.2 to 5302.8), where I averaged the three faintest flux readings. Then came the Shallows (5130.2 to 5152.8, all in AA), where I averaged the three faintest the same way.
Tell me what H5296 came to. 11.3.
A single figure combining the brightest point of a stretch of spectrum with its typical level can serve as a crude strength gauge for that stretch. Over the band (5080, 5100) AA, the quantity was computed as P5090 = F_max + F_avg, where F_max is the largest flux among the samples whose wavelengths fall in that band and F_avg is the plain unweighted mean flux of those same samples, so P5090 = 10.9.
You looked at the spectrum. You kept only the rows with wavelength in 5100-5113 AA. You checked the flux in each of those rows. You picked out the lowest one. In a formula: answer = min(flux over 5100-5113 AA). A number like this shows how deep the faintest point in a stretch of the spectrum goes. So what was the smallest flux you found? 5.423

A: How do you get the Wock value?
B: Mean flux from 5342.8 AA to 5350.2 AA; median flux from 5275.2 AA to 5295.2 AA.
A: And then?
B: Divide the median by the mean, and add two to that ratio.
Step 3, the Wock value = 3.01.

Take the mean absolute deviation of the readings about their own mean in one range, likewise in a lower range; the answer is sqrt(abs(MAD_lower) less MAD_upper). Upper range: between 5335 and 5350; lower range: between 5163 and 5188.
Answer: 0.25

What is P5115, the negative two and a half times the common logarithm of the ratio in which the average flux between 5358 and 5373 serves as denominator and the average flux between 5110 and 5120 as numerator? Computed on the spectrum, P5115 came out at 0.099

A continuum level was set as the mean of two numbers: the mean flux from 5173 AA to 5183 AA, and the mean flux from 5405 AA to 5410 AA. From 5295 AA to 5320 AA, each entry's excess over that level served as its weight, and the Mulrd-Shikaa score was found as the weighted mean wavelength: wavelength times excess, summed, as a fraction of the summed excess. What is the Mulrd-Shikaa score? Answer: 5308.2 AA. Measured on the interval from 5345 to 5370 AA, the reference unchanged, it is 5357.9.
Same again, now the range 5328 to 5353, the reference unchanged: 5341.4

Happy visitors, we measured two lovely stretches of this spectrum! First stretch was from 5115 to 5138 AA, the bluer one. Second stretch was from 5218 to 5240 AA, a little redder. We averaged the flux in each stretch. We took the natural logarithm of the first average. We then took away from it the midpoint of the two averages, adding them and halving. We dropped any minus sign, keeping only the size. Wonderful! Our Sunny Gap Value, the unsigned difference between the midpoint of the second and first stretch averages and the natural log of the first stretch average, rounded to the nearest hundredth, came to 3.83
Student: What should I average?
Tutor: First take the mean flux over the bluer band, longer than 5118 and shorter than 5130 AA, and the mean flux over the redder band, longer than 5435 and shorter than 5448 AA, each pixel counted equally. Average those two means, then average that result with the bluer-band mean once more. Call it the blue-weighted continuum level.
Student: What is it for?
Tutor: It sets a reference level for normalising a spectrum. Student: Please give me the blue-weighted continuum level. 5.59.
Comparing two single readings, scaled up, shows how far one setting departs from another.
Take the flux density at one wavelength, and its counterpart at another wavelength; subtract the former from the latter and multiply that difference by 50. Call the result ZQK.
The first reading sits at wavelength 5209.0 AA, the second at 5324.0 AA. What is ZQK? 24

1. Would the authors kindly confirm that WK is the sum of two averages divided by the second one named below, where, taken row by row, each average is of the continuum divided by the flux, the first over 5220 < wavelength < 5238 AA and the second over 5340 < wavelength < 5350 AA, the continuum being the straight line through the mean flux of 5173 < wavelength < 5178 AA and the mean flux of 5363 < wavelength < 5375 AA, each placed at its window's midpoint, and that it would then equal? 1.89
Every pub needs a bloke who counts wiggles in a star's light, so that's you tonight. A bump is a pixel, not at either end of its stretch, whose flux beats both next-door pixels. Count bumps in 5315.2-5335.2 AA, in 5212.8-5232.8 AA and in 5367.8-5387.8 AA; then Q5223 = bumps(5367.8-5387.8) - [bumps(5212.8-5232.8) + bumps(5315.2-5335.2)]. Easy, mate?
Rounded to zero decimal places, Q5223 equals 0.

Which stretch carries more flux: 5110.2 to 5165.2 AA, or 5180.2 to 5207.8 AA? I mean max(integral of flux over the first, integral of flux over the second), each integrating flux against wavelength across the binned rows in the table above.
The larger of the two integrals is 293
